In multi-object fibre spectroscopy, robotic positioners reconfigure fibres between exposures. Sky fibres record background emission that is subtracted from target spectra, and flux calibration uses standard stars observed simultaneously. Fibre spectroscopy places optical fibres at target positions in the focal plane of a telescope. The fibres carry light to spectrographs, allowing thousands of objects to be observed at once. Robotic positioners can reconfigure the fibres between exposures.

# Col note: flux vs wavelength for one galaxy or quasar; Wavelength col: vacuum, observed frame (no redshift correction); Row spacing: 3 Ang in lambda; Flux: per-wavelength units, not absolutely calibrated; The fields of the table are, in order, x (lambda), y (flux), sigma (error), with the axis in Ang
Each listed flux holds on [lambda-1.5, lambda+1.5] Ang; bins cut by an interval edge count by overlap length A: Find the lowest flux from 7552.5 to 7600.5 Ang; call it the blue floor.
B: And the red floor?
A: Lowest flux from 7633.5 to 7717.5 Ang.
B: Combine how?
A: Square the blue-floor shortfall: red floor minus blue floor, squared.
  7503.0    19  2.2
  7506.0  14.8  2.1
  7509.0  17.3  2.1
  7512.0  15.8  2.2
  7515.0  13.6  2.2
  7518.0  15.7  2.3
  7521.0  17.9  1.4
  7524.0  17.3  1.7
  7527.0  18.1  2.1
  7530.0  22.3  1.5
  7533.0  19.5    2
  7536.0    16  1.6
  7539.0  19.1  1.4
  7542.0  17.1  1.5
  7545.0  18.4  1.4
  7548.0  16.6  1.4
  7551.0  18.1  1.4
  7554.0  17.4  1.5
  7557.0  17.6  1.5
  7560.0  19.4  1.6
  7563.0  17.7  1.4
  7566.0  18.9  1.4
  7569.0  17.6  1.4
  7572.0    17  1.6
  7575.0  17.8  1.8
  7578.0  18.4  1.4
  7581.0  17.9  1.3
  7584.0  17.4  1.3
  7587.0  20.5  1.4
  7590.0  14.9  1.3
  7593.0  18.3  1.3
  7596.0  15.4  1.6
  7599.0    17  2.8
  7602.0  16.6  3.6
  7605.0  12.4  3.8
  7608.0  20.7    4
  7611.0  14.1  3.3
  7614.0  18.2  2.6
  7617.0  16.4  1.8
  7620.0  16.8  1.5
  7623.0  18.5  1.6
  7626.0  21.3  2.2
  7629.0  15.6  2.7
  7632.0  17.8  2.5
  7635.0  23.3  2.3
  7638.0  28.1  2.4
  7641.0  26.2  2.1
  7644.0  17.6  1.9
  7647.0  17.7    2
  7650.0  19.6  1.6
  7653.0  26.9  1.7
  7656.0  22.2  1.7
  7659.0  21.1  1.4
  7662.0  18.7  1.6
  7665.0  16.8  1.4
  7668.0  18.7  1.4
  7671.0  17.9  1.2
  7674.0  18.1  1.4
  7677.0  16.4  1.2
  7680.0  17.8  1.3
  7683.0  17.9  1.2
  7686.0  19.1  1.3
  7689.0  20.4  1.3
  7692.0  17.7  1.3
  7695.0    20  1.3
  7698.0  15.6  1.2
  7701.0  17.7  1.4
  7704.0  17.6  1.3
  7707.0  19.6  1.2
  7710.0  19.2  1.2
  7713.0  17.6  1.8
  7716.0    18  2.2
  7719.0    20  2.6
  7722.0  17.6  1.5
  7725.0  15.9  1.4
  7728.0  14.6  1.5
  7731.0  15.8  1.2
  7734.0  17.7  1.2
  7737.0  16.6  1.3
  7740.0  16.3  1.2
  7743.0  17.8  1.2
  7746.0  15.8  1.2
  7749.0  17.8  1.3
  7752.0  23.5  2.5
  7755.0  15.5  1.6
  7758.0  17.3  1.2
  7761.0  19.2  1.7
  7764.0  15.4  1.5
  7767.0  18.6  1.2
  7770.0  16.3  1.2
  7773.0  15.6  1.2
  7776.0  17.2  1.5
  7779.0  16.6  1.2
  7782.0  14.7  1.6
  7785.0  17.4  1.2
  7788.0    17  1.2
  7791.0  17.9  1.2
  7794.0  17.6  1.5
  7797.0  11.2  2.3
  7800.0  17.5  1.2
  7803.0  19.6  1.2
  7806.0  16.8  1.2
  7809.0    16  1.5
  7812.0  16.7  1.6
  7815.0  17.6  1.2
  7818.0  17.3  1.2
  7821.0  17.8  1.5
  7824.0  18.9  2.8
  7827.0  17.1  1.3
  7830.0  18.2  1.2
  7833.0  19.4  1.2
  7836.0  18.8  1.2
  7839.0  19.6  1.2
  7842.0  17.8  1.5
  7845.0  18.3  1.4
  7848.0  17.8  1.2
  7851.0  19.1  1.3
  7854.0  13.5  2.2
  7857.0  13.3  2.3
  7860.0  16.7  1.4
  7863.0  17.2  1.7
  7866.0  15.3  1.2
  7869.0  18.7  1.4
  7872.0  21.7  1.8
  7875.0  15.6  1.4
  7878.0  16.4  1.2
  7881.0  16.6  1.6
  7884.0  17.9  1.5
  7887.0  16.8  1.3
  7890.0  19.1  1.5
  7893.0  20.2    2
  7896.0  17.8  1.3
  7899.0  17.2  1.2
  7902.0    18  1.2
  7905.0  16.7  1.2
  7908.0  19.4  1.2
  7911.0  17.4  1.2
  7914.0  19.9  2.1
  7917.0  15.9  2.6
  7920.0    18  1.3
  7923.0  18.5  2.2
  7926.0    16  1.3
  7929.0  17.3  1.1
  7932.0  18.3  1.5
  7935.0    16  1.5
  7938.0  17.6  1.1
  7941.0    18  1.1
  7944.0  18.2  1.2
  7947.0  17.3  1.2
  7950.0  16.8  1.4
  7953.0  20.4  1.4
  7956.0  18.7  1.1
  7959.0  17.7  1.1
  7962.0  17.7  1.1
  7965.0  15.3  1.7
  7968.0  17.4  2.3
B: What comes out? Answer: 0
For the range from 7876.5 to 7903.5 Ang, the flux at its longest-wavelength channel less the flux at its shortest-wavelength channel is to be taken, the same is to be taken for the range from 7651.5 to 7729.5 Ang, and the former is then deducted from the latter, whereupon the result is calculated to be -14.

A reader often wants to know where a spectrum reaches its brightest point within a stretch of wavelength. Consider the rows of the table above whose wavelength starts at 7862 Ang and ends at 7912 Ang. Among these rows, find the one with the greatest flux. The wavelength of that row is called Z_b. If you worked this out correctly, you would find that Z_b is 7872.0 Ang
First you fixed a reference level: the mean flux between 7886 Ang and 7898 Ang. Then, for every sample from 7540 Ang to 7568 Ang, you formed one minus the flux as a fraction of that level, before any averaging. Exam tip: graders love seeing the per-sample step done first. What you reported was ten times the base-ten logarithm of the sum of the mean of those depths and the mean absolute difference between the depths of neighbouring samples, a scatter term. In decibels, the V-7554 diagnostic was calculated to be -10.0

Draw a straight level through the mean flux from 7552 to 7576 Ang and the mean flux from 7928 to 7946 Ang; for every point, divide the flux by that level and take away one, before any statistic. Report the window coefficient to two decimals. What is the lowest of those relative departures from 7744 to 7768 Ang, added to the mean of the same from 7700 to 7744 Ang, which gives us -0.15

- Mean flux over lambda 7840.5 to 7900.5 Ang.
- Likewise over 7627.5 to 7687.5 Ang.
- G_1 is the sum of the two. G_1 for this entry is 37.2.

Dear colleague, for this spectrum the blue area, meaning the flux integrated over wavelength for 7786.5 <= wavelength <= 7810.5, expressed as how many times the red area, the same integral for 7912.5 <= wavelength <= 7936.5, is 0.95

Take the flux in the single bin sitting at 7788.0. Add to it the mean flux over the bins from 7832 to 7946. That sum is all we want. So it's 34.6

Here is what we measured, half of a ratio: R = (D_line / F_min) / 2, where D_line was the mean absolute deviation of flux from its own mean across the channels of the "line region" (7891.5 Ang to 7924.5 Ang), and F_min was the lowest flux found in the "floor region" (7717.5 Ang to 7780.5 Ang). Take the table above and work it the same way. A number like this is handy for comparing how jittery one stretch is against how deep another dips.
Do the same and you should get 0.035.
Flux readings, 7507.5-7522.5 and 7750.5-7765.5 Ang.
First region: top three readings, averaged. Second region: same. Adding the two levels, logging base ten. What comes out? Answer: 1.57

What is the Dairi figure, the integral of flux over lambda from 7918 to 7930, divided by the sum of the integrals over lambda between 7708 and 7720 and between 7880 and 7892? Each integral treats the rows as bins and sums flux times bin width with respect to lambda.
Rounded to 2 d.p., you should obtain 0.48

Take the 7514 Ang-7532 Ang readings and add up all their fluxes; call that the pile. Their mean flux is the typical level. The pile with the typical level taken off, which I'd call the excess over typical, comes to 87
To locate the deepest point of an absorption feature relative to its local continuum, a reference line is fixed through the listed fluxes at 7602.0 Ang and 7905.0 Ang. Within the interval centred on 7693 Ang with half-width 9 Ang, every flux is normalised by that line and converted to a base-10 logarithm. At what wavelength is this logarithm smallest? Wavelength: 7698.0 Ang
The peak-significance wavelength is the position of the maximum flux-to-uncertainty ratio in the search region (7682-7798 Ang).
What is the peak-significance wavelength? 7707.0 Ang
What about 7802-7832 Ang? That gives 7803.0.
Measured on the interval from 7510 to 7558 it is 7530.0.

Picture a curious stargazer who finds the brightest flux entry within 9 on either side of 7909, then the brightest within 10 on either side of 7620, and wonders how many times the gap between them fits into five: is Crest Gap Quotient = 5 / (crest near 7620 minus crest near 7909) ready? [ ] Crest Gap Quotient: 3.6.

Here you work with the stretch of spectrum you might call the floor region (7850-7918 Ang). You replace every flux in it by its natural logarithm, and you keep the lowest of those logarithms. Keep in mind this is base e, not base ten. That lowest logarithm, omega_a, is 2.59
